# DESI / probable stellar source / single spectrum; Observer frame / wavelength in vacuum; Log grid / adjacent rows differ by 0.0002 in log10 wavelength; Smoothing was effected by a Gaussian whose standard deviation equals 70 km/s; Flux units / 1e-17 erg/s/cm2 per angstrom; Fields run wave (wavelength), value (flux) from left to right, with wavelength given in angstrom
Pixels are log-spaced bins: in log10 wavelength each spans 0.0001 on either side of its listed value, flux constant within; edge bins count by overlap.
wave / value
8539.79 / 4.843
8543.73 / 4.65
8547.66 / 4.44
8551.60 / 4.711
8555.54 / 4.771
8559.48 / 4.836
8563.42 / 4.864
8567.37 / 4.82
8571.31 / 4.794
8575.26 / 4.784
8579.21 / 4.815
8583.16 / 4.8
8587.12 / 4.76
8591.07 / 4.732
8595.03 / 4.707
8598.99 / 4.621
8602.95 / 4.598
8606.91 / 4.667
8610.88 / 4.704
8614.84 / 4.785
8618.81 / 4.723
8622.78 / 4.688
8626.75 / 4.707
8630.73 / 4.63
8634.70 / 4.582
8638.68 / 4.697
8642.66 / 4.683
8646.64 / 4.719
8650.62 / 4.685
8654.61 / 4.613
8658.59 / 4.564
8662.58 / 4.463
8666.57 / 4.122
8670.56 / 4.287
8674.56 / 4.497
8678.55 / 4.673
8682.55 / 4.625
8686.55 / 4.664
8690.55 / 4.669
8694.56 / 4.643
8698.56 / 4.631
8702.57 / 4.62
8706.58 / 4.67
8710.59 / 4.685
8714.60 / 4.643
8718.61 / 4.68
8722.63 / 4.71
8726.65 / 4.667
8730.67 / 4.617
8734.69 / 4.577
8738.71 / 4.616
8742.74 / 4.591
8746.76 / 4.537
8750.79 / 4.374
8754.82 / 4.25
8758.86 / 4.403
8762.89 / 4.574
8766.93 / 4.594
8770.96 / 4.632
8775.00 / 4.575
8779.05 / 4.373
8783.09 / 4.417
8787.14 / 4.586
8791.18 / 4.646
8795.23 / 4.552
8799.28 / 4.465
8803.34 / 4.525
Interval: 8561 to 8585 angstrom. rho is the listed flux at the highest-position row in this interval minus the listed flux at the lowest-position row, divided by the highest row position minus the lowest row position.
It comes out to -0.003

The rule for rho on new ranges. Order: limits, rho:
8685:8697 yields -0.003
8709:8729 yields -0.001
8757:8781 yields -0.001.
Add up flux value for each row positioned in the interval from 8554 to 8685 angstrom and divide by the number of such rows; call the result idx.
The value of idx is 4.67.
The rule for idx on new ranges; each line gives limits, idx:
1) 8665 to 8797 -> 4.56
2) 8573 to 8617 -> 4.72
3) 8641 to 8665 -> 4.62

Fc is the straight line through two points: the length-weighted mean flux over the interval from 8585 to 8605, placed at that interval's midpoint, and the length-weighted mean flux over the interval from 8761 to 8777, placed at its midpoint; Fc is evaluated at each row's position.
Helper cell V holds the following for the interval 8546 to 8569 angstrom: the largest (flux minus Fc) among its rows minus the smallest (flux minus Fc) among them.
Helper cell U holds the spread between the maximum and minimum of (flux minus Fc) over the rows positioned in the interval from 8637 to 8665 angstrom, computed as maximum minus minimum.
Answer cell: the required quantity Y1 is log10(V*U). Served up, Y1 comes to -1.0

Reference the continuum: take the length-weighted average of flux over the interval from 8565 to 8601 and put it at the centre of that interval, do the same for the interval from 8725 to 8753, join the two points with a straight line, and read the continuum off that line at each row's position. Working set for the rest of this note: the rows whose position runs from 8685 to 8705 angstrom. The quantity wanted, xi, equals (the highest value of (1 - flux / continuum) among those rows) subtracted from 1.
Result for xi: 1.00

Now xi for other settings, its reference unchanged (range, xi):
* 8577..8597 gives 0.99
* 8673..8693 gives 0.97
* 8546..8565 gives 0.92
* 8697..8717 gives 1.00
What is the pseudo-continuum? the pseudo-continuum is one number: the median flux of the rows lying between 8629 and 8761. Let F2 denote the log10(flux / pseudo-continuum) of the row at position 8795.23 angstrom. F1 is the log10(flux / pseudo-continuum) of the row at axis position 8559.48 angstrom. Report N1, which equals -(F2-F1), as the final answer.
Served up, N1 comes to 0.026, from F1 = 0.019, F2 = -0.007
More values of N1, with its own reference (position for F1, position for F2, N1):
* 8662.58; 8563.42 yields -0.037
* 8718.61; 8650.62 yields 0.000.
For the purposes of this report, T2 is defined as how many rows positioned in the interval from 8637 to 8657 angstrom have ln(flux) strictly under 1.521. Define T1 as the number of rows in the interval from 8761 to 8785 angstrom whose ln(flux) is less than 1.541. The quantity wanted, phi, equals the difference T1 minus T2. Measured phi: 6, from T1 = 6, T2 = 0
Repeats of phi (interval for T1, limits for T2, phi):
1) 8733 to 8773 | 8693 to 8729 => 10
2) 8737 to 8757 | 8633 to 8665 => 3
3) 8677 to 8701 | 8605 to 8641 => 5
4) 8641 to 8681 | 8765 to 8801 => 1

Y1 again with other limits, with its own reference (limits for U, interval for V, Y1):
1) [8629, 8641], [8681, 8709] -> -2.2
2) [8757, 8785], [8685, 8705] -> -2.0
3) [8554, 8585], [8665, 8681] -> -1.3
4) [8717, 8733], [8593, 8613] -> -2.0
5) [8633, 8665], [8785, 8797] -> -1.6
